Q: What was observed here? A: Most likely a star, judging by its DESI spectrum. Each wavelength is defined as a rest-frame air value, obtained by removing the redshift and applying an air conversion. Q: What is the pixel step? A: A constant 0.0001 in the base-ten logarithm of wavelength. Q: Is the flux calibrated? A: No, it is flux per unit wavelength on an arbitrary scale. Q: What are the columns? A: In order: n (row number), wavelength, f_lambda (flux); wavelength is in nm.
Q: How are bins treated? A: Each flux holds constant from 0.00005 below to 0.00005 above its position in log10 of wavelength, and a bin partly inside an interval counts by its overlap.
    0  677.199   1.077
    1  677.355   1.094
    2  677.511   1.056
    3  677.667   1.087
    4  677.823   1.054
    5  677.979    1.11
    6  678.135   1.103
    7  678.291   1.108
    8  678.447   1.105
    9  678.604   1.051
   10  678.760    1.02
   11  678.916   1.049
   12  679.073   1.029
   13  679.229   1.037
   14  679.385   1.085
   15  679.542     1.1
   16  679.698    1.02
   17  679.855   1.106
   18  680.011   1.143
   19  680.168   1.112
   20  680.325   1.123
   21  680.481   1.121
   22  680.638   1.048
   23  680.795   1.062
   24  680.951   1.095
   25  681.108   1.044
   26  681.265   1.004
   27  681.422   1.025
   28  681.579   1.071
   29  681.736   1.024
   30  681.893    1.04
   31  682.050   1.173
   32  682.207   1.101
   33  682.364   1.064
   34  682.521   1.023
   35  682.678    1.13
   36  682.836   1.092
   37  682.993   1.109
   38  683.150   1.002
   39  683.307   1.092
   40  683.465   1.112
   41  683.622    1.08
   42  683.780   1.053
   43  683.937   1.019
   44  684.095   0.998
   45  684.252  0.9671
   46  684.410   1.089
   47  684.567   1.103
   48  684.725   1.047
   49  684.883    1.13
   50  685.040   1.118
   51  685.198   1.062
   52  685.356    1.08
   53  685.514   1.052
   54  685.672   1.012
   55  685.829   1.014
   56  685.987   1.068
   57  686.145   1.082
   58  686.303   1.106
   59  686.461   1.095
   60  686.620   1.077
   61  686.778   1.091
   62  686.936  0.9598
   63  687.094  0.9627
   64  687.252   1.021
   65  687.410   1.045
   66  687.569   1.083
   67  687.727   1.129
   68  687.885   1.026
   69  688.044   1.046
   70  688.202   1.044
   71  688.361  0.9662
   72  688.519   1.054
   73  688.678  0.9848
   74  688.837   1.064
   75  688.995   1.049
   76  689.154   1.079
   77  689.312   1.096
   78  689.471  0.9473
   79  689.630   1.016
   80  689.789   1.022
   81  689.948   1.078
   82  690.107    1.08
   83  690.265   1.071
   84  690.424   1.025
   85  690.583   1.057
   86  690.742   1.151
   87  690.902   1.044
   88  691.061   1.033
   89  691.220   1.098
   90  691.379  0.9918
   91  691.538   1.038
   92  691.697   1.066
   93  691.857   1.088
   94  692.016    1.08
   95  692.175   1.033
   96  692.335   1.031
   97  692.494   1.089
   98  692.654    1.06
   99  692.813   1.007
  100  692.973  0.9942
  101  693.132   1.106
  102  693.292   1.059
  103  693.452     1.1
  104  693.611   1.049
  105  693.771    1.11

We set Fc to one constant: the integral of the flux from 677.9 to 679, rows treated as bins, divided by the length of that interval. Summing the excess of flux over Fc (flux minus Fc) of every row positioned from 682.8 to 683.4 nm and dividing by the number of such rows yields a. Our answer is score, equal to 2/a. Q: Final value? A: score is -535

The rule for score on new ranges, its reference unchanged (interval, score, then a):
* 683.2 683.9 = 296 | 0.007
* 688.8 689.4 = -365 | -0.005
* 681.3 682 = -53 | -0.037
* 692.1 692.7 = -83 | -0.024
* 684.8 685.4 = 100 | 0.020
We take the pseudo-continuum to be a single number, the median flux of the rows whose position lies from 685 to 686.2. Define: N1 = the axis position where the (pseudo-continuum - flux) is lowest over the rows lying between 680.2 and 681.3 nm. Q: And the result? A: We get 680.325 nm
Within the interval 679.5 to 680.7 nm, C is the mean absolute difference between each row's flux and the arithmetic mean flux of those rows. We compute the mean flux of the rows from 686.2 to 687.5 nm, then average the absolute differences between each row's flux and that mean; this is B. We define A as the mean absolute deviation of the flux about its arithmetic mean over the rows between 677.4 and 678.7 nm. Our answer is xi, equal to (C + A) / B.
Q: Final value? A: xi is 1.14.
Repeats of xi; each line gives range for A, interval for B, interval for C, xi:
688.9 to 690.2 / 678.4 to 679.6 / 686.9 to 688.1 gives 2.86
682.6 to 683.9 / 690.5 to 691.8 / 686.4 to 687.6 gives 2.20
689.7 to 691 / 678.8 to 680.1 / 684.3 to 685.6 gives 1.44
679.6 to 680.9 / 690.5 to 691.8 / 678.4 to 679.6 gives 1.90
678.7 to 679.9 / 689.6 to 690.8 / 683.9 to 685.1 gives 2.52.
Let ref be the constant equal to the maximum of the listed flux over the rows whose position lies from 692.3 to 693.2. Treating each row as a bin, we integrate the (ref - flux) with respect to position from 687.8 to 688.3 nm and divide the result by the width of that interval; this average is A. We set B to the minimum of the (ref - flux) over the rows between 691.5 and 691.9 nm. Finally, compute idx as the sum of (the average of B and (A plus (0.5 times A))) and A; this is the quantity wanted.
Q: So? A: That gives 0.13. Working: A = 0.069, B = 0.018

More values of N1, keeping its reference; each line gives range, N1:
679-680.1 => 680.011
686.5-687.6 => 686.778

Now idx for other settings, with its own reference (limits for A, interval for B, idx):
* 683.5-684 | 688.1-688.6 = 0.11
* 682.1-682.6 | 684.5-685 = 0.05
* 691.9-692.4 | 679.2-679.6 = 0.10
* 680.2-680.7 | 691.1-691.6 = 0.01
